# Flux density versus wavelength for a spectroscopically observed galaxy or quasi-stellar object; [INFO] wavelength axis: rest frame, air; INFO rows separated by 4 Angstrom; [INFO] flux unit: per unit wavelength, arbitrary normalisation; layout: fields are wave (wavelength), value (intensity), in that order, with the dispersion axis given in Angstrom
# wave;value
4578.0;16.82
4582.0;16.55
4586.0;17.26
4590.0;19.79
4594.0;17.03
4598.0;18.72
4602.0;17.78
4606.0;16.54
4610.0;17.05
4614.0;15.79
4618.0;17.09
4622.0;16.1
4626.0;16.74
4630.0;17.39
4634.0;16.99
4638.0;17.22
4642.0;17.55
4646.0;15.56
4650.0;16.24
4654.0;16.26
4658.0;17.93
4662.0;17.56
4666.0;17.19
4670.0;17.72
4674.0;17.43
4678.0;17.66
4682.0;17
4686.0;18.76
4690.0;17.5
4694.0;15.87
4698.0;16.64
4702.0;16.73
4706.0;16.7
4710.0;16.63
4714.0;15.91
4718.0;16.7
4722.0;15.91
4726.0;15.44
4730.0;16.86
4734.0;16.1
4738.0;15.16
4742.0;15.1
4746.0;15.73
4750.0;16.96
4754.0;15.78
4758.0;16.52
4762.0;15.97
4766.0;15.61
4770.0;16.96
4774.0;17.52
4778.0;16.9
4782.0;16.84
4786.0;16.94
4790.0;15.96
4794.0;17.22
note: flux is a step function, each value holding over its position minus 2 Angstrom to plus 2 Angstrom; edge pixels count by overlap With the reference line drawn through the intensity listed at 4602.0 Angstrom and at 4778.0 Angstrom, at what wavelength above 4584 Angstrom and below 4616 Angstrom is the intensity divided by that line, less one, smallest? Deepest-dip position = 4614.0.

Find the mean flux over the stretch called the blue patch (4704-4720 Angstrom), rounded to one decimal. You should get 16.5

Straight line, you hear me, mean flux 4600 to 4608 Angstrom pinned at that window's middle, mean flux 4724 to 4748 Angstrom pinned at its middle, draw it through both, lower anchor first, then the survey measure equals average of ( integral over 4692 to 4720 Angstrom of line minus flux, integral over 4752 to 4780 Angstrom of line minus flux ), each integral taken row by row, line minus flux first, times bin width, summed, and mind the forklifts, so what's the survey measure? -20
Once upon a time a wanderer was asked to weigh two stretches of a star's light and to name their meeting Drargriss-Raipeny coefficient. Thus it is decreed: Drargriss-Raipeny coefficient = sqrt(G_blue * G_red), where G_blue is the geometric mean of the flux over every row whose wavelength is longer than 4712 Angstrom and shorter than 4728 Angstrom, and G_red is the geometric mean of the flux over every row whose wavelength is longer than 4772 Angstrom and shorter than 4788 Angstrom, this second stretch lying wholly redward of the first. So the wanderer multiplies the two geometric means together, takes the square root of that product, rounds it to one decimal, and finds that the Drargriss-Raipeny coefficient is 16.5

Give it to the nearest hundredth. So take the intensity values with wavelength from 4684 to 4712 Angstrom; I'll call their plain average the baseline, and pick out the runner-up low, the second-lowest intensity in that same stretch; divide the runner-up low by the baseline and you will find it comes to 0.98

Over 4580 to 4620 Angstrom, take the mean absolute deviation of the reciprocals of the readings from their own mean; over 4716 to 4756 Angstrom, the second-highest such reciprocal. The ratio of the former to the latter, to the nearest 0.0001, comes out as 0.0403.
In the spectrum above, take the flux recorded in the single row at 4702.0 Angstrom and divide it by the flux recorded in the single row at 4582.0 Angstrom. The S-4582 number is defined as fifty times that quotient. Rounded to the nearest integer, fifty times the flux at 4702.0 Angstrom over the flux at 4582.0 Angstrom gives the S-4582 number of 51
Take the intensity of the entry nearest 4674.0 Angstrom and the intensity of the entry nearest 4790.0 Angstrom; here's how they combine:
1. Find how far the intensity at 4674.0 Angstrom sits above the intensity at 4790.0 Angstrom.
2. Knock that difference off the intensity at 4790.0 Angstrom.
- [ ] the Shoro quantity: 14.5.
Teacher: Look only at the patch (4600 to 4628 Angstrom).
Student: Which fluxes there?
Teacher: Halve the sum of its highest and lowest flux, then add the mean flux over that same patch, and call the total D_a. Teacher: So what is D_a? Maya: 33.5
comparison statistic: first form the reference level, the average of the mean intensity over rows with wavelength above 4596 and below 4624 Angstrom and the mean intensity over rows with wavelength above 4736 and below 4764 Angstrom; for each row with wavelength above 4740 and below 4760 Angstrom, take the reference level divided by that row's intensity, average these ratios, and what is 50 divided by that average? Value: 48.6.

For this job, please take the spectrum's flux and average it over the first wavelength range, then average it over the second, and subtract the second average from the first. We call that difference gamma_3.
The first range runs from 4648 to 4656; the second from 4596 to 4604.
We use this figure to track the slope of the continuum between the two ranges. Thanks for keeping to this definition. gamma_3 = -2.0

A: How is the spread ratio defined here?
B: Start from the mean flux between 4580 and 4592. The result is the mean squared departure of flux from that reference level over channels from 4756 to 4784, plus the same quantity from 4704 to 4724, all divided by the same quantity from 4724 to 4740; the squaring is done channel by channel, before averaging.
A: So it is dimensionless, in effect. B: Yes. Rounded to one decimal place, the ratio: 1.0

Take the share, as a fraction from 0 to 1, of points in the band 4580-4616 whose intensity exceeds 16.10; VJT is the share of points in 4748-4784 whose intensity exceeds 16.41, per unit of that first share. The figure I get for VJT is 0.75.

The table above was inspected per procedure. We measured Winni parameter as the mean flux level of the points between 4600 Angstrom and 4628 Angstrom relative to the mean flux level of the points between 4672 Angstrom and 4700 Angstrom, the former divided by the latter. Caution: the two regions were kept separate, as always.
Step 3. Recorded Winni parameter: 0.97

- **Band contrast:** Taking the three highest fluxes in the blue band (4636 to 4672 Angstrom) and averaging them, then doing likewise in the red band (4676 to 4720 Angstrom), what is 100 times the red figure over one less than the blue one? 107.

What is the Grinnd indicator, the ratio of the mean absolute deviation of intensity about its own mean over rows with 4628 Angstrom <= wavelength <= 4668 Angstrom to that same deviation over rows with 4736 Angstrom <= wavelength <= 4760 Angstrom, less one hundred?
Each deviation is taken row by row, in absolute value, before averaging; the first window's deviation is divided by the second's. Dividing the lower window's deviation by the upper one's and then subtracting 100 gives -99.0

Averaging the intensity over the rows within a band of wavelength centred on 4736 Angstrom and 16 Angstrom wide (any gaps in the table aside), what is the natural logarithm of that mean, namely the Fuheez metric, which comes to 2.76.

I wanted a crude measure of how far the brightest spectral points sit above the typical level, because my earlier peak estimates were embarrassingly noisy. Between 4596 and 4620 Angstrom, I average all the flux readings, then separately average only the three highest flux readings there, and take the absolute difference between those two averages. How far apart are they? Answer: 0.70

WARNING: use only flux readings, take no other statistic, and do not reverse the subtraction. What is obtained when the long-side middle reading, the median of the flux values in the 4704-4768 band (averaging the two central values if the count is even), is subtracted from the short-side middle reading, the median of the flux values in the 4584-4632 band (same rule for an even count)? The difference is 1.1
